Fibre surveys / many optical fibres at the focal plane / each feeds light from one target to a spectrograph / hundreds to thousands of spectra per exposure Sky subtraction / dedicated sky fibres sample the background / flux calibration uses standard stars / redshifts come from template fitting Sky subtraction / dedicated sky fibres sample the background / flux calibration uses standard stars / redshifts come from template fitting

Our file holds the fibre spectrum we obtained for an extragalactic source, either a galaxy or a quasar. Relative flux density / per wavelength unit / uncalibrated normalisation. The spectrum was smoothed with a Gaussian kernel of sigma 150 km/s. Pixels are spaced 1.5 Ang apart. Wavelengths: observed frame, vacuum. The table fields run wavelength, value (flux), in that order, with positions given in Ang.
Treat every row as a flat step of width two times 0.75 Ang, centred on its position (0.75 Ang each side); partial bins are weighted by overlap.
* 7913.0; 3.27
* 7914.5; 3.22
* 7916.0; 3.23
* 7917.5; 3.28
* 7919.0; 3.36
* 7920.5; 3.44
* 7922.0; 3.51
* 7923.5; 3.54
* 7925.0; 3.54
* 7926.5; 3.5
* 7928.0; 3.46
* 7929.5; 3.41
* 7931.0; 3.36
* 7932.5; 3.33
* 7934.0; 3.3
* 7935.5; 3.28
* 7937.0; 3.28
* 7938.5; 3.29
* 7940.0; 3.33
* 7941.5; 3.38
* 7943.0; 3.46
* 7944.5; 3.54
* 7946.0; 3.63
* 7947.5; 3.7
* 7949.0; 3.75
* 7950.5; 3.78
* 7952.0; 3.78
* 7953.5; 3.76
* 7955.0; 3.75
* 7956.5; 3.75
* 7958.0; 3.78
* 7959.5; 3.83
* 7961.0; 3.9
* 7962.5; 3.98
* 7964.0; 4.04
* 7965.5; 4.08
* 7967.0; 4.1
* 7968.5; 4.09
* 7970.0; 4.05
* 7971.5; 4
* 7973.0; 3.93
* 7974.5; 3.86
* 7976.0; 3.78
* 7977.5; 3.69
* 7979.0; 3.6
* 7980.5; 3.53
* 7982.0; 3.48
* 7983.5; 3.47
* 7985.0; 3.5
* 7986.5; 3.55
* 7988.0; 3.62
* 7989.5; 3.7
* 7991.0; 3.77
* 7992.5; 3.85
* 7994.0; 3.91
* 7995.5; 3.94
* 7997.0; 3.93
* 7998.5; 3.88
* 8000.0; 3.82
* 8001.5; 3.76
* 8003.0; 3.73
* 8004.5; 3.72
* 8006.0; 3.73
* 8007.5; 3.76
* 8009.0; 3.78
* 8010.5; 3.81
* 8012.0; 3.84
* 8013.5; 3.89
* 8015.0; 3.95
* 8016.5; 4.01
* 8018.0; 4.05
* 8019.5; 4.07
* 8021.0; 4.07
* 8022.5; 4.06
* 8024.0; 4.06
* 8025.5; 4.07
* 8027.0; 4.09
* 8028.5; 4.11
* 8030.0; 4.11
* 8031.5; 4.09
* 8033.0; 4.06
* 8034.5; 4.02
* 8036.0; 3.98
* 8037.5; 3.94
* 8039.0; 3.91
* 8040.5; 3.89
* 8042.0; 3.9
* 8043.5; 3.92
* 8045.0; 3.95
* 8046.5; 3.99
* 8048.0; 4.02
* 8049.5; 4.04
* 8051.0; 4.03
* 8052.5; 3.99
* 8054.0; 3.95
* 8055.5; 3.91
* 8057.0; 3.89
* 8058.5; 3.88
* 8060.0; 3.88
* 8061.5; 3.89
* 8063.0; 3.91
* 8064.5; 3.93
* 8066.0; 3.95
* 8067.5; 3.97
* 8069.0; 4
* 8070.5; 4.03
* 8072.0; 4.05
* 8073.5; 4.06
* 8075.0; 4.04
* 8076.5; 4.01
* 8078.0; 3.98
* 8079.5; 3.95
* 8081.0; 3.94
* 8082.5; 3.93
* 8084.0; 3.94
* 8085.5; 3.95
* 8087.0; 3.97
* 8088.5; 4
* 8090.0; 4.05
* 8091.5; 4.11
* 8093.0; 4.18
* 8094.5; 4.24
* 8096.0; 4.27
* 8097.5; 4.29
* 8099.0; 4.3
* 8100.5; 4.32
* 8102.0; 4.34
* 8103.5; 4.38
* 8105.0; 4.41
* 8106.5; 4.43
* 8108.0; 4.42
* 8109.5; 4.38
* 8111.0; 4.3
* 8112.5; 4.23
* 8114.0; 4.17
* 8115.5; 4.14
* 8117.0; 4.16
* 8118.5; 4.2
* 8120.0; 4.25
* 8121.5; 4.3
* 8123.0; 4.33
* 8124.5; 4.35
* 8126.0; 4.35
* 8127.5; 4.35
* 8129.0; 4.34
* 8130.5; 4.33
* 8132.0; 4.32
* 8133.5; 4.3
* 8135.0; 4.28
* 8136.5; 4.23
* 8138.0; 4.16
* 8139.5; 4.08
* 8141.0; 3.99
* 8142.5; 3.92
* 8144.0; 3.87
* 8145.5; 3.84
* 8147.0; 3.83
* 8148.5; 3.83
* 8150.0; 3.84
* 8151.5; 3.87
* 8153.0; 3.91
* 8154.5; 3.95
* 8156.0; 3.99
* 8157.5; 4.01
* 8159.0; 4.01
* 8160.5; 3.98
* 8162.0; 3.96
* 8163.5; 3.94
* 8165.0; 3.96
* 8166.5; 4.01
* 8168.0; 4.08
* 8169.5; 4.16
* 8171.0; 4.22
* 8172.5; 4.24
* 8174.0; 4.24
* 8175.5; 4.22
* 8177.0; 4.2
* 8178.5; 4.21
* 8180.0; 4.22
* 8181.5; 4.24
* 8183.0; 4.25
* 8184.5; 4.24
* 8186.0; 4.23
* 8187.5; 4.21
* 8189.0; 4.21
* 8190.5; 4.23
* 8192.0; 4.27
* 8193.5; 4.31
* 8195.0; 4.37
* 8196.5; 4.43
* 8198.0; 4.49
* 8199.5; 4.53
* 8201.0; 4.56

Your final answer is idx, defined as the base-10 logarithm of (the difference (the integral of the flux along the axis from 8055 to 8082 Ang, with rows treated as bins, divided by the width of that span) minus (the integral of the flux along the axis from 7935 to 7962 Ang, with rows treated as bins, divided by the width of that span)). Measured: -0.46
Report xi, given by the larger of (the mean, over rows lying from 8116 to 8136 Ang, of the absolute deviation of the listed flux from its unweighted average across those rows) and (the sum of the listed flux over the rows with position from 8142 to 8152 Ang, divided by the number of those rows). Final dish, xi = 3.86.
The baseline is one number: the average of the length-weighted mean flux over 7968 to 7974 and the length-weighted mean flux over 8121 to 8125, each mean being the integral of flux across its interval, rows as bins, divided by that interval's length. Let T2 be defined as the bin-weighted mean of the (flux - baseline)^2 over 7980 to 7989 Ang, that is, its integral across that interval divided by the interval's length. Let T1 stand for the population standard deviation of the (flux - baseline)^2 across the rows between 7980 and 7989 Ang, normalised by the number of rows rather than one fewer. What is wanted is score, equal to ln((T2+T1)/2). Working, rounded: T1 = 0.063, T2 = 0.41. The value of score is -1.4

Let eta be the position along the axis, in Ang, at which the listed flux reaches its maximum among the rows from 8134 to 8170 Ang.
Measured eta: 8135.0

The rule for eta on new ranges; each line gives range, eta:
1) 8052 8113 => 8106.5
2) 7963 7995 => 7967.0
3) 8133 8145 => 8133.5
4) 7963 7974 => 7967.0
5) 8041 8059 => 8049.5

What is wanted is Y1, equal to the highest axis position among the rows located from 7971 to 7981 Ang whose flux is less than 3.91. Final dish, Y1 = 7980.5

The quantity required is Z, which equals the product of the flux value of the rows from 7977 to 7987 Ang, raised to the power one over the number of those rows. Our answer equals 3.54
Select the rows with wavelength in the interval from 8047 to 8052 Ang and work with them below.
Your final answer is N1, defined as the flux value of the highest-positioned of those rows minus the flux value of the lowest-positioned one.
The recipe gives 0.01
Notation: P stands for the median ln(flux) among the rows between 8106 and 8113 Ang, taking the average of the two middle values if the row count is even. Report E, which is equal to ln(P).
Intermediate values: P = 1.48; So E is 0.39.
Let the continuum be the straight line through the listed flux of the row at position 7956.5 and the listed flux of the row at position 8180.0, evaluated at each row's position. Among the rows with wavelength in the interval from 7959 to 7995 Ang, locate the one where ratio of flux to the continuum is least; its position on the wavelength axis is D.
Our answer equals 7983.5 Ang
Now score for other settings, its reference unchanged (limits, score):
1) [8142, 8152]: -2.8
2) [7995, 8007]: -2.3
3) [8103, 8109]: -3.4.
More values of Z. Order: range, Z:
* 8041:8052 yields 3.98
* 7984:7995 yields 3.70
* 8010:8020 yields 3.94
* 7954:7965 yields 3.86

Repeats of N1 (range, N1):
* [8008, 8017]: 0.23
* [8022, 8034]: 0.00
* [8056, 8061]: -0.01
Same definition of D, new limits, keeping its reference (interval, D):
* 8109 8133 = 8115.5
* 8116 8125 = 8117.0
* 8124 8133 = 8132.0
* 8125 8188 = 8148.5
